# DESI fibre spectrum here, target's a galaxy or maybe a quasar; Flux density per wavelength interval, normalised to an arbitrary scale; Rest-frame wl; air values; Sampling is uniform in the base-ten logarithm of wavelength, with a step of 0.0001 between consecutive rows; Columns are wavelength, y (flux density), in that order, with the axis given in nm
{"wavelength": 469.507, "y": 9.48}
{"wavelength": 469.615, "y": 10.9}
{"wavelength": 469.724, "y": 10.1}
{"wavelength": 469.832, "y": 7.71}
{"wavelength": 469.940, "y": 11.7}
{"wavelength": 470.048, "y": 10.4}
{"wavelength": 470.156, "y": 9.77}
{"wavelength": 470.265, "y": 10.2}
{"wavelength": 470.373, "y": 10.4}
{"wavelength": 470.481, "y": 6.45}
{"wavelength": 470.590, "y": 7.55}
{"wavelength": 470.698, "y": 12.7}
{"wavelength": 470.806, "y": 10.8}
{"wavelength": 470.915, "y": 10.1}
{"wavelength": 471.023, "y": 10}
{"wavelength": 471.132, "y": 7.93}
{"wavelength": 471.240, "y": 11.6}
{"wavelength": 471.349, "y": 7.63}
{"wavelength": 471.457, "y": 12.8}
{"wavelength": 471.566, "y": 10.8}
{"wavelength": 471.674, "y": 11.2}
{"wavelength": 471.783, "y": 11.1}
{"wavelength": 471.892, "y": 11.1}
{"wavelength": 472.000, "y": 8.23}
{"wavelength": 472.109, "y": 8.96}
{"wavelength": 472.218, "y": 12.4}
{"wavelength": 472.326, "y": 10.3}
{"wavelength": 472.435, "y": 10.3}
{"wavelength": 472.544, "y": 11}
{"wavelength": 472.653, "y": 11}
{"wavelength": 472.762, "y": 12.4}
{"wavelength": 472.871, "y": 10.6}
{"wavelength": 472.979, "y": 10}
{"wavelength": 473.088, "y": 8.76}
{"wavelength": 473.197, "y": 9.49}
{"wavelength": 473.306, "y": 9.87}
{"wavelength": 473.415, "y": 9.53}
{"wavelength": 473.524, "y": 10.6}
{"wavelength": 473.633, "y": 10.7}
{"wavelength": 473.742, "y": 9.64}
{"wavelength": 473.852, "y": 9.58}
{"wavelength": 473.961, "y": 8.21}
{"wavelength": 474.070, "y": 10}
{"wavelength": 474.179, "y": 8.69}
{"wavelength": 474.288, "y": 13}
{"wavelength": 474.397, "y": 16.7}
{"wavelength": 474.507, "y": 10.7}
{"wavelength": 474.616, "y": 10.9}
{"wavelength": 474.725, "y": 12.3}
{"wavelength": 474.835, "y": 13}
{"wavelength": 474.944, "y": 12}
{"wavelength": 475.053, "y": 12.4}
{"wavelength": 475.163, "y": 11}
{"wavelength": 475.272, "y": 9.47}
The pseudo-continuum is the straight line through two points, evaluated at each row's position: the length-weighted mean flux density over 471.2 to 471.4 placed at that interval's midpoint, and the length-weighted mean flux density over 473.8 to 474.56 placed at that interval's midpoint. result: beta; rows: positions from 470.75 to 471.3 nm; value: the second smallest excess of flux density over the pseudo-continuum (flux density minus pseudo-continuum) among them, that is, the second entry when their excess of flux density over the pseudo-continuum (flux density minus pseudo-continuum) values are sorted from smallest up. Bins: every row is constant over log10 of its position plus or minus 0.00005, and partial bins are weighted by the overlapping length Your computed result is 0.7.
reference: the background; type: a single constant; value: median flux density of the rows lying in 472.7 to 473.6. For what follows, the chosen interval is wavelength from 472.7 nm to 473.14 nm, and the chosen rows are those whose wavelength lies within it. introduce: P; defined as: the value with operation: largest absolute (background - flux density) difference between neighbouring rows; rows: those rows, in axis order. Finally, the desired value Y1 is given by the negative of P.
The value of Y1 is -1.80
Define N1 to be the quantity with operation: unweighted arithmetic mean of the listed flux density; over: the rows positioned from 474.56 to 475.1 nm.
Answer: 12.1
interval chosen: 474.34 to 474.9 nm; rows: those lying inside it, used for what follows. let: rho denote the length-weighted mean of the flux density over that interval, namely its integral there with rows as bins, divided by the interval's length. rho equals 12.7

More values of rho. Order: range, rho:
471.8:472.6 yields 10.4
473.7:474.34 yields 9.8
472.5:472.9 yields 11.3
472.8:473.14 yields 9.9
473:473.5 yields 9.5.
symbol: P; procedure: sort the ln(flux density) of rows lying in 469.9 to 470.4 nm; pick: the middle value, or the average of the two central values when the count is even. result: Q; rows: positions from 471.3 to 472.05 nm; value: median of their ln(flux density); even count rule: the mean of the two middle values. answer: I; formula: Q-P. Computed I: 0.07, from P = 2.342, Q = 2.41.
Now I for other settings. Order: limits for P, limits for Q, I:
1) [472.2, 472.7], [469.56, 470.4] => -0.07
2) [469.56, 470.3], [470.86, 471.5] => -0.01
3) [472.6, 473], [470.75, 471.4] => -0.07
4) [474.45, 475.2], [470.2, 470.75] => -0.16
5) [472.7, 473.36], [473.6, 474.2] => -0.03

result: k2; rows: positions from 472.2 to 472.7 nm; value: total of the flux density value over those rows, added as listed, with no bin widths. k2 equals 55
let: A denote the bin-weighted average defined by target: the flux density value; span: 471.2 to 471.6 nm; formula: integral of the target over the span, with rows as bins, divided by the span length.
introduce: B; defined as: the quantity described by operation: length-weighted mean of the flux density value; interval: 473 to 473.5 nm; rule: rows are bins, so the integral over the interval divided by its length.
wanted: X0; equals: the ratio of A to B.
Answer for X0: 1.12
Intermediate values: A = 10.7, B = 9.5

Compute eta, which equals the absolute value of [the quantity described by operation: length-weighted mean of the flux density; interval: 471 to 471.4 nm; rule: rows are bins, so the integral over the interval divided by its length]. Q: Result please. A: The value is 9.2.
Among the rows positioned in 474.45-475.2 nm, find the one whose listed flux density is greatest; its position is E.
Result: 474.835 nm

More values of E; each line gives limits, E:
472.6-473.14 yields 472.762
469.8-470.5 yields 469.940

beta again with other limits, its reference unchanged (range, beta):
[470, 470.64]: -1.6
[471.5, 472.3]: -0.9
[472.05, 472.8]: 0.2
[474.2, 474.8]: -0.3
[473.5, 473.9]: -1.1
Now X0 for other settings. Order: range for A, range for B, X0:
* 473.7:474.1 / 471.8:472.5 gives 0.90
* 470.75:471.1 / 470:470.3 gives 1.01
